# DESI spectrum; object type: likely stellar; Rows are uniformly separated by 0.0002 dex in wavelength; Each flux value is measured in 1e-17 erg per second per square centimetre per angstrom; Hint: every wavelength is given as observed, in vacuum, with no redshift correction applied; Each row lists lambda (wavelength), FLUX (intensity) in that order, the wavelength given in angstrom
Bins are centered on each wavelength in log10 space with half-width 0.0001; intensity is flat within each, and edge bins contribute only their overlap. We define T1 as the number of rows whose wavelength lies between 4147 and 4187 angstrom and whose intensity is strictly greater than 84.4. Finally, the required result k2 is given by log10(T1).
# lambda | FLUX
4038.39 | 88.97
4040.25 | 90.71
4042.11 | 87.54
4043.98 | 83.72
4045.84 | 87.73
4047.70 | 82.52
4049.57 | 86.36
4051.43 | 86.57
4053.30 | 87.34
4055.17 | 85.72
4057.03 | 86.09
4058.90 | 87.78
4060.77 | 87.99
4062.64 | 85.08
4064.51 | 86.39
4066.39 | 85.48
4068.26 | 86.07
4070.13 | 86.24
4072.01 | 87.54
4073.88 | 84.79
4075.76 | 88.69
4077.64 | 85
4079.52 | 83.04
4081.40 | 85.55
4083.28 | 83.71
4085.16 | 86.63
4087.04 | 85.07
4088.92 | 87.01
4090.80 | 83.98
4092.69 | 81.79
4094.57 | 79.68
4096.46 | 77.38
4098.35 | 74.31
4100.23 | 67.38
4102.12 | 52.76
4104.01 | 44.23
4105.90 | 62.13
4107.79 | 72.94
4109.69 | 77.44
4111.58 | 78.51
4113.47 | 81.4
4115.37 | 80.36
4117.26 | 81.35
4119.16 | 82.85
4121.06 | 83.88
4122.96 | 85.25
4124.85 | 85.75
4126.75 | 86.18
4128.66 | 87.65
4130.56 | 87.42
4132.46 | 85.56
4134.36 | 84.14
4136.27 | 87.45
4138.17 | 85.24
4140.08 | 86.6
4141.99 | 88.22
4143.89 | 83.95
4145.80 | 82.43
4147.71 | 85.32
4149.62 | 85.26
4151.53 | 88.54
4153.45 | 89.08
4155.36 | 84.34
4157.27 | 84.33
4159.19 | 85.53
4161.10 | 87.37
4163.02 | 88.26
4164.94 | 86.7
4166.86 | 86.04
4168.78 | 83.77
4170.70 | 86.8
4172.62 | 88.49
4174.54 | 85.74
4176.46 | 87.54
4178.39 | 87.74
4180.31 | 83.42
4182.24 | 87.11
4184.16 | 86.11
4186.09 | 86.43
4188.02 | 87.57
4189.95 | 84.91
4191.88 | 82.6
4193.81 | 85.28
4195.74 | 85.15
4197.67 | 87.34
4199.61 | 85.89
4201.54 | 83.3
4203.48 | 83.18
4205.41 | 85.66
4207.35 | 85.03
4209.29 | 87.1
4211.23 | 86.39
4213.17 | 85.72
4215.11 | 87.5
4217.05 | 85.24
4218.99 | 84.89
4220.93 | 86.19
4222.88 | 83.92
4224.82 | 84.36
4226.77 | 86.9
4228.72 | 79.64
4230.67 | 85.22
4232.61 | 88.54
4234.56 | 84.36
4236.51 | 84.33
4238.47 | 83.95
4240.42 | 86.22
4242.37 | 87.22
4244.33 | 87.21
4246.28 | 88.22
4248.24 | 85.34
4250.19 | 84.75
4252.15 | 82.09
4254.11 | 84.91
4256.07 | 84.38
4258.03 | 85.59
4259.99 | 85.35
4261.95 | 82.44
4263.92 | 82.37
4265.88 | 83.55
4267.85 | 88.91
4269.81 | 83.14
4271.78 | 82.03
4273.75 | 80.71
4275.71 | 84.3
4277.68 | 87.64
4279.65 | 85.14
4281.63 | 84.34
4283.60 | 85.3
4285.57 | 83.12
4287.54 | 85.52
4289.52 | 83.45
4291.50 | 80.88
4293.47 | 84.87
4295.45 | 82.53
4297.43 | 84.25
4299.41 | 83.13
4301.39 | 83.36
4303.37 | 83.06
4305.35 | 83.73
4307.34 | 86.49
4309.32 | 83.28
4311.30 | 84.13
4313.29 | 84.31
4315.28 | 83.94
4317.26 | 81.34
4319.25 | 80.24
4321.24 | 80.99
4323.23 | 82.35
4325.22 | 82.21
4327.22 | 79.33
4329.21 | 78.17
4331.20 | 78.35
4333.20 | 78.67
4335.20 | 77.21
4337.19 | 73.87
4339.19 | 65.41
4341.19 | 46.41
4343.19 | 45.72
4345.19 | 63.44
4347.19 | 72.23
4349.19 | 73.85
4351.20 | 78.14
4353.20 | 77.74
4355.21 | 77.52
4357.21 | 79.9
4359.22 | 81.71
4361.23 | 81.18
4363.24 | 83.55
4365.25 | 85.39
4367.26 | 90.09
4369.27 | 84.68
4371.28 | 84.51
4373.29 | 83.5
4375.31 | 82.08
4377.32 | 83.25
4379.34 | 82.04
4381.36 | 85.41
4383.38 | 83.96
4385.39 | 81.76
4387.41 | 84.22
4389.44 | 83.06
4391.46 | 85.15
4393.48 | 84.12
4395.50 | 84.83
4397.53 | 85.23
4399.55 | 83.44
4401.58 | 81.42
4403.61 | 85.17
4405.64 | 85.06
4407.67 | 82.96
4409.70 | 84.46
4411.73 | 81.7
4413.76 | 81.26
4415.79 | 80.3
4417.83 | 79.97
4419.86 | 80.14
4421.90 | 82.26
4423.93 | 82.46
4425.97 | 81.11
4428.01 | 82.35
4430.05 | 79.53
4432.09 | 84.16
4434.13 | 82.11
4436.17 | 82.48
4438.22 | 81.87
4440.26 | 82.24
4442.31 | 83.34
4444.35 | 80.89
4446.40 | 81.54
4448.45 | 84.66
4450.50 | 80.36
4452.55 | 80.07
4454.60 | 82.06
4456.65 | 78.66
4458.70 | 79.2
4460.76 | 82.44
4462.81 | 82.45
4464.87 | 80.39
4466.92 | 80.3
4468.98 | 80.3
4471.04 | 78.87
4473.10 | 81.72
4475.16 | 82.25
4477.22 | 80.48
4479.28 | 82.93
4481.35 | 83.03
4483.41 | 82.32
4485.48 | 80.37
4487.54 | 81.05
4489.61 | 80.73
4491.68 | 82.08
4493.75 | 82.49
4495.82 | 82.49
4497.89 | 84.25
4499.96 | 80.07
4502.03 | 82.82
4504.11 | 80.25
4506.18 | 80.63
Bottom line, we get 1.2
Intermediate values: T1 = 17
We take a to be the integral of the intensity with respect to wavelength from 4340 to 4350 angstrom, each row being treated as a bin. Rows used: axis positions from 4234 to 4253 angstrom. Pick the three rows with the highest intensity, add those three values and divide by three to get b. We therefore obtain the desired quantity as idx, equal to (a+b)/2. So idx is 345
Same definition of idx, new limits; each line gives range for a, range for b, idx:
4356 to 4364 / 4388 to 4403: 368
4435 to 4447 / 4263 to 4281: 536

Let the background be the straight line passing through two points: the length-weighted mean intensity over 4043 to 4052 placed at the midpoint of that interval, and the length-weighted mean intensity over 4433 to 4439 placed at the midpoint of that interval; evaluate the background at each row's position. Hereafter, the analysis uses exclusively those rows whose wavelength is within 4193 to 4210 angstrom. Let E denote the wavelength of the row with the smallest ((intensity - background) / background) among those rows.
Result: 4203.48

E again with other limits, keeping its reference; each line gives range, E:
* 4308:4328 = 4327.22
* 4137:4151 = 4145.80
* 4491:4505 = 4499.96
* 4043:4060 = 4047.70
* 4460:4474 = 4471.04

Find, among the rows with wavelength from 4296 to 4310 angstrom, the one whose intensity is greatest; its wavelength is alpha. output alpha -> 4307.34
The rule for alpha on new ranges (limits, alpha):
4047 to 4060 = 4058.90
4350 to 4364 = 4363.24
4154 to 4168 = 4163.02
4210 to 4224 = 4215.11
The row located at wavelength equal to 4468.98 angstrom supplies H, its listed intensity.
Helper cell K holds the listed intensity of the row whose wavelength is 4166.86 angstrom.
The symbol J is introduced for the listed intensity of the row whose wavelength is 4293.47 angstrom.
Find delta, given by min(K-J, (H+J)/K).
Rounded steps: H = 80.3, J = 84.87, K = 86.04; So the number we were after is 1.2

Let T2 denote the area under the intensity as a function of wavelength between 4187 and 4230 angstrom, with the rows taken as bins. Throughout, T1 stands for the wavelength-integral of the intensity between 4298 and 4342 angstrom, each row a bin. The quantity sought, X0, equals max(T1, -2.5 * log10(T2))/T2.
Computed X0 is 0.95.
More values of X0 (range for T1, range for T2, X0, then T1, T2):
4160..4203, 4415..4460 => 1.01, 3699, 3665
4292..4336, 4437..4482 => 0.99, 3612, 3660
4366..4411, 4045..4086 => 1.07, 3785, 3526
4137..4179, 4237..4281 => 0.97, 3622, 3730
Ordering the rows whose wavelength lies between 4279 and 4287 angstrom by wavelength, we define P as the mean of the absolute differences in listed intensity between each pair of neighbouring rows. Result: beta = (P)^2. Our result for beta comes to 2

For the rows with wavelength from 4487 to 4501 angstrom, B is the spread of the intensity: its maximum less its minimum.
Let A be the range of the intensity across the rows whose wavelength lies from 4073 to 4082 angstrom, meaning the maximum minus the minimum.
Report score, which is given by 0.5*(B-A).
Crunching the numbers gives -0.7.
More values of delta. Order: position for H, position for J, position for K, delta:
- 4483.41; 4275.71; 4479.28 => -1.4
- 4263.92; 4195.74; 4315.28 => -1.2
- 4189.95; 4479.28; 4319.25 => -2.7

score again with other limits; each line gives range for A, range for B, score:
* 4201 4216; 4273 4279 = 1.3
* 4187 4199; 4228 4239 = 2.0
